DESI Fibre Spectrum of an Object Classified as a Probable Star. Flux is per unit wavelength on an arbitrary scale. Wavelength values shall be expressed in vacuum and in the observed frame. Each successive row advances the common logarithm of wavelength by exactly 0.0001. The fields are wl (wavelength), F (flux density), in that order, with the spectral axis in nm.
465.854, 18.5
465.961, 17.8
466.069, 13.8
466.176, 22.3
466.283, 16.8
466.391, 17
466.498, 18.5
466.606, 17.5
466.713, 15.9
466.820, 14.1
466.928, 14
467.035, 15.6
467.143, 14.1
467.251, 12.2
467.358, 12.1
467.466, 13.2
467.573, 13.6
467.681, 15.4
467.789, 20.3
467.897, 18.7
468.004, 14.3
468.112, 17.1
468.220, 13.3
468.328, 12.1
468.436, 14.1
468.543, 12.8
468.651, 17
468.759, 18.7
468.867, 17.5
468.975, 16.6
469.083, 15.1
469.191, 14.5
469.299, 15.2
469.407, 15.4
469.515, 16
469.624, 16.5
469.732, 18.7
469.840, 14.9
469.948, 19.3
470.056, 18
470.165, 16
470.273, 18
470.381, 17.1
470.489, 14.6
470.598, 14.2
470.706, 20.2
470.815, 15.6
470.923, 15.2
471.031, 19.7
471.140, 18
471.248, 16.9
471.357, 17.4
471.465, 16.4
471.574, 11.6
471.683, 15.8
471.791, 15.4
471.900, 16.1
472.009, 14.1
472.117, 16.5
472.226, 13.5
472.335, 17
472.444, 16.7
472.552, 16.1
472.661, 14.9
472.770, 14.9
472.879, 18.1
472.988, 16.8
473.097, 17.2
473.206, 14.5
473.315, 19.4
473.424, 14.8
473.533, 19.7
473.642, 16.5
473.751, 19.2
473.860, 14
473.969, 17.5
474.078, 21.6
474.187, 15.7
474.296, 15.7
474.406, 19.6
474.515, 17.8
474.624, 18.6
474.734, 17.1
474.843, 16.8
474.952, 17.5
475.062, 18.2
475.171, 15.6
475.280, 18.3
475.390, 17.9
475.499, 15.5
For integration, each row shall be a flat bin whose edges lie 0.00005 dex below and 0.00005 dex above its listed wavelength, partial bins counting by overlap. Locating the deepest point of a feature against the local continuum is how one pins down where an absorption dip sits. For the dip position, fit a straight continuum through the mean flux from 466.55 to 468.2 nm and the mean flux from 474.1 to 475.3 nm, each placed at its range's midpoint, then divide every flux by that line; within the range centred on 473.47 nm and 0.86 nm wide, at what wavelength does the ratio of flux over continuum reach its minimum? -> 473.860 nm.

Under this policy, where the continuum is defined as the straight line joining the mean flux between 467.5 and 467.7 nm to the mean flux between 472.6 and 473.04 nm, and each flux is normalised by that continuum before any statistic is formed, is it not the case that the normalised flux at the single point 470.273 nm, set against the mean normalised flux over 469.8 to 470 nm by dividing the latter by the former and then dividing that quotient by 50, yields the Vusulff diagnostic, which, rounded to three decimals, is 0.019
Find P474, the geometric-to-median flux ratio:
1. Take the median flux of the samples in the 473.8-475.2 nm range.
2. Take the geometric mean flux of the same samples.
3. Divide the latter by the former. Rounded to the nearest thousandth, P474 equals 0.986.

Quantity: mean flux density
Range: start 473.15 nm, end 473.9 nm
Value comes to 16.9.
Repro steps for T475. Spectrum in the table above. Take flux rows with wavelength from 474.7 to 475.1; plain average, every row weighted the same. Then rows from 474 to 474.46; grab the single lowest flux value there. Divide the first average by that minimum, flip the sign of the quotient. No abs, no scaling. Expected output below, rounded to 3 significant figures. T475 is -1.11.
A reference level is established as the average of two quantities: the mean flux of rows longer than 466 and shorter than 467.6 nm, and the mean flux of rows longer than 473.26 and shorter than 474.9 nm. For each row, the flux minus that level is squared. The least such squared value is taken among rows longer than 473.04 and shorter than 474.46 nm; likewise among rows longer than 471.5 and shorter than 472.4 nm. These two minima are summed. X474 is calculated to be 0.00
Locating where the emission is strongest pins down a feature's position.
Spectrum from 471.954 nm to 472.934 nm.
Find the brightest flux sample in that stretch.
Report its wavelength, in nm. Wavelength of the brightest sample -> 472.879 nm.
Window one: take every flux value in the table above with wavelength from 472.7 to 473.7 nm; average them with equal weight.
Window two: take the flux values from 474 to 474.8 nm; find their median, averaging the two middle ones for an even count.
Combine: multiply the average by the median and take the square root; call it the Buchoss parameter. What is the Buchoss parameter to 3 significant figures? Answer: 17.3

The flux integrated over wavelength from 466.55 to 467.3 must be 11.1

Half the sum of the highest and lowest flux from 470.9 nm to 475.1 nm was 16.6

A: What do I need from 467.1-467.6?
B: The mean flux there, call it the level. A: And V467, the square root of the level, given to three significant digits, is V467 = 3.61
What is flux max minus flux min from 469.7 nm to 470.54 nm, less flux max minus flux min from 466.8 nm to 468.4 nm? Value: -3.5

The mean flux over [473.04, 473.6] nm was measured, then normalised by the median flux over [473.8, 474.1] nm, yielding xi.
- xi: 0.98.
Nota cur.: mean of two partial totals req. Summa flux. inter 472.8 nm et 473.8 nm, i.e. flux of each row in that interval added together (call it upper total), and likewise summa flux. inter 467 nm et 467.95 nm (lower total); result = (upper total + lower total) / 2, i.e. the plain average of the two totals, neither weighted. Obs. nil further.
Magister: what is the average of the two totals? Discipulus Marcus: 146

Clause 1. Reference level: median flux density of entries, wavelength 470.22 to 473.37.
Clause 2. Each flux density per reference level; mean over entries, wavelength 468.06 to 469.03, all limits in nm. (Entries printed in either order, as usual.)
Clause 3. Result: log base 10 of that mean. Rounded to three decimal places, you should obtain -0.025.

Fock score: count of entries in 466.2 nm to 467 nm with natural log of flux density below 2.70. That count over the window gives 2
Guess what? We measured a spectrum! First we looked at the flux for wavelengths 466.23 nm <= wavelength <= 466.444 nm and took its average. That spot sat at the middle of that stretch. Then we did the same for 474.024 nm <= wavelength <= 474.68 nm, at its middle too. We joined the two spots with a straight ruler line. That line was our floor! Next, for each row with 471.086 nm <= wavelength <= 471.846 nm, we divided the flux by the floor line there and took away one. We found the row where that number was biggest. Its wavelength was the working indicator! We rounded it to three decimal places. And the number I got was 471.140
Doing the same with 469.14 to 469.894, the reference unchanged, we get 469.732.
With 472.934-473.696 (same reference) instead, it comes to 473.533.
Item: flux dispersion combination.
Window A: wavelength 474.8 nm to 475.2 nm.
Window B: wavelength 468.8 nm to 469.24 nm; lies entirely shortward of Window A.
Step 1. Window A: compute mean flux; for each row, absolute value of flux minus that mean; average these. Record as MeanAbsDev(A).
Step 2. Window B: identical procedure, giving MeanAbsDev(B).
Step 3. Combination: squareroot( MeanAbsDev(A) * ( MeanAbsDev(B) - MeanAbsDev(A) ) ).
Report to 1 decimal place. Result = 0.5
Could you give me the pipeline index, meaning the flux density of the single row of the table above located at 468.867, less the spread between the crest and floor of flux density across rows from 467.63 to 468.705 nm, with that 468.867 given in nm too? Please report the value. 9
